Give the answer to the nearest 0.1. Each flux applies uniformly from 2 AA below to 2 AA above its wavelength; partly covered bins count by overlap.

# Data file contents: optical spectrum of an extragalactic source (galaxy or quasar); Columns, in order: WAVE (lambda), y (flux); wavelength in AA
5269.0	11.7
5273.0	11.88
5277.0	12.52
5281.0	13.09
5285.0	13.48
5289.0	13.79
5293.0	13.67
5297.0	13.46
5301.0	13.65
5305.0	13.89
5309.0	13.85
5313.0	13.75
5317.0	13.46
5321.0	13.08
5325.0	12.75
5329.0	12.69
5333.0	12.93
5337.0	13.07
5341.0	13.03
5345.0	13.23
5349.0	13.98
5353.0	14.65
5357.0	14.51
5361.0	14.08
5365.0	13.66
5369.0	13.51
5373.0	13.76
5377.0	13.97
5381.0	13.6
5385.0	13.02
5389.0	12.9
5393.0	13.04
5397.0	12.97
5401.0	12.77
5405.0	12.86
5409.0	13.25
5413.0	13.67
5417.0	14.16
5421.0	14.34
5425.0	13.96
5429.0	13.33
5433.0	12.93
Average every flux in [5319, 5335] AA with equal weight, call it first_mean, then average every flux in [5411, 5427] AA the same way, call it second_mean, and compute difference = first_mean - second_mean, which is -1.2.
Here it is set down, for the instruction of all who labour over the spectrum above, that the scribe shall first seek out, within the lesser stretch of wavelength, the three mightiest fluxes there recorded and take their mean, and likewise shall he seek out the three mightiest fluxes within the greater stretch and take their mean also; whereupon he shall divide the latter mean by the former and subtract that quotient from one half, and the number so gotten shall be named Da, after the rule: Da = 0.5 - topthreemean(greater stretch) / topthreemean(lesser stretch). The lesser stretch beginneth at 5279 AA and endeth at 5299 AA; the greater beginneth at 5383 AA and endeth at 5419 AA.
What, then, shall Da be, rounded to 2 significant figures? -0.50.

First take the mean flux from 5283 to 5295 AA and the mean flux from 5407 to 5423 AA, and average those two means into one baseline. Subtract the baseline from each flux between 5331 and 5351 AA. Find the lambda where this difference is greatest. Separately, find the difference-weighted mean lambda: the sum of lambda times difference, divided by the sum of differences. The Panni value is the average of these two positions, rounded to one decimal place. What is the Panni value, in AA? 5343.2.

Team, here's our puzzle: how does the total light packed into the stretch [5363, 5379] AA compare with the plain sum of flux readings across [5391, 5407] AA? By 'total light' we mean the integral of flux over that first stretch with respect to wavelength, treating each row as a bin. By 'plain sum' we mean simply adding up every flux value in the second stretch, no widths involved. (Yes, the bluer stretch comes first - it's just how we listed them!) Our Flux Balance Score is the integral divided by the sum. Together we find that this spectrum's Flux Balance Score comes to 4.3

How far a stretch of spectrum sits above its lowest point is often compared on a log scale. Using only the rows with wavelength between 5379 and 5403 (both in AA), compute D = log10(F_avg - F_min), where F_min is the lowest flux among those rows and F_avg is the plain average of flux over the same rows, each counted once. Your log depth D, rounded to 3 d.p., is -0.553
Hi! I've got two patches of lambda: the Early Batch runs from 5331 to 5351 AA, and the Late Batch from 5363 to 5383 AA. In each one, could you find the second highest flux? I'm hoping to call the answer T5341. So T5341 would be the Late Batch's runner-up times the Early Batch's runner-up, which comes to 182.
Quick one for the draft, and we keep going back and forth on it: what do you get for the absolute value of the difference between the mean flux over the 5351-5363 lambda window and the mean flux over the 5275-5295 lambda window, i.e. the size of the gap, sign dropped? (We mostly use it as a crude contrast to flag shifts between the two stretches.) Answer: 1.10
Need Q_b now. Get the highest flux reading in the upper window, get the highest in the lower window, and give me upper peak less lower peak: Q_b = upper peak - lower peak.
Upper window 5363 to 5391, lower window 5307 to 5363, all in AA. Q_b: -0.7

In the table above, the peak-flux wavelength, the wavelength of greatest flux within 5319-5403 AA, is 5353.0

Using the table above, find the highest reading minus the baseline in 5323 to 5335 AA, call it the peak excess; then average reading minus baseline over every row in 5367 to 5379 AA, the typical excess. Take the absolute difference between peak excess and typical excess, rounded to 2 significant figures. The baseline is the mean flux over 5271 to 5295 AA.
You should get 0.82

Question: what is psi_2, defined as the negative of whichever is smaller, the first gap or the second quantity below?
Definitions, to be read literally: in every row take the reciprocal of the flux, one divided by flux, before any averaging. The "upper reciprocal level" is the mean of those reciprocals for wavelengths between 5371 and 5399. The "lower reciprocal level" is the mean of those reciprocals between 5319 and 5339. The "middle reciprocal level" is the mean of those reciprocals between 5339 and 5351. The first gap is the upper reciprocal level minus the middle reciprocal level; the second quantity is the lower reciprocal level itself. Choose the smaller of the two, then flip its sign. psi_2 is -0.001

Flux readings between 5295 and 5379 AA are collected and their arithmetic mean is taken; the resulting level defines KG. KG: 13.6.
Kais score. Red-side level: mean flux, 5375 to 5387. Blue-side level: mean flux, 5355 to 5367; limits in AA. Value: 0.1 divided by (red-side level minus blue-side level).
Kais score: -0.18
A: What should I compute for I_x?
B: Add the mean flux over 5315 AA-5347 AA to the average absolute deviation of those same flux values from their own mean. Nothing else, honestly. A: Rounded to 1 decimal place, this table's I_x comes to 13.2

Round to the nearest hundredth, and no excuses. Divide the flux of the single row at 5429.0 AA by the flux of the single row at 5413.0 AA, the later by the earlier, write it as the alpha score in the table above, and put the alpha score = 0.98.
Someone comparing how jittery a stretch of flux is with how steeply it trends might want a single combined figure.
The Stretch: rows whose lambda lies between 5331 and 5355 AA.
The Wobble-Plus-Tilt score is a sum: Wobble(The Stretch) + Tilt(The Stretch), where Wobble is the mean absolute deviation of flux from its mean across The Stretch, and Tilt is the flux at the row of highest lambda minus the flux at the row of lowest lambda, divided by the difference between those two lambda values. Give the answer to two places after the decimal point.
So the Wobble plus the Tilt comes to 0.64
